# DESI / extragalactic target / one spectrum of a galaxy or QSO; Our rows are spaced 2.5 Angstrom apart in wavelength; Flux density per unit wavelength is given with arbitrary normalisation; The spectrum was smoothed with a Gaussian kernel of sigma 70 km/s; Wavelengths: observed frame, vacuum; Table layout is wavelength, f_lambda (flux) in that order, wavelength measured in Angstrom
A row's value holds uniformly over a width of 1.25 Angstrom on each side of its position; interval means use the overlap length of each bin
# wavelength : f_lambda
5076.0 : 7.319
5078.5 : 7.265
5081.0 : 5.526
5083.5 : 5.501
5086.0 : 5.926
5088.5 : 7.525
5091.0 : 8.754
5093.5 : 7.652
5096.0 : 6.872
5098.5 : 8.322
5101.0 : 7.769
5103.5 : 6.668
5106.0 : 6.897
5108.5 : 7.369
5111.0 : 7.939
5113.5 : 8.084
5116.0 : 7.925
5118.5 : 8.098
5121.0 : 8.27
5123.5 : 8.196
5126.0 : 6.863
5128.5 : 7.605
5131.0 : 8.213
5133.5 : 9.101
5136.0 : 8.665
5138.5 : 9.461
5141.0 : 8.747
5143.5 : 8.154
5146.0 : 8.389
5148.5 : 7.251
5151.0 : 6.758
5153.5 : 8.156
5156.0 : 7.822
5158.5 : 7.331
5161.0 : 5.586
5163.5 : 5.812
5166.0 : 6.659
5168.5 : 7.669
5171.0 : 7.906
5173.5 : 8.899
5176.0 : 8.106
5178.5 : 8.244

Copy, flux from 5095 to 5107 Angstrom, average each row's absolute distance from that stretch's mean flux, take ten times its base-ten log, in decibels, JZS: -2.3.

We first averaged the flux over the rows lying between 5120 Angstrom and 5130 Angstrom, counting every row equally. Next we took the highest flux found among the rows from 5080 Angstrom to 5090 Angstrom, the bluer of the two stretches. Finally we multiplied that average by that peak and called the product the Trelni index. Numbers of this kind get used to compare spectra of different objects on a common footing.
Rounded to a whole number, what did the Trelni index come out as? 58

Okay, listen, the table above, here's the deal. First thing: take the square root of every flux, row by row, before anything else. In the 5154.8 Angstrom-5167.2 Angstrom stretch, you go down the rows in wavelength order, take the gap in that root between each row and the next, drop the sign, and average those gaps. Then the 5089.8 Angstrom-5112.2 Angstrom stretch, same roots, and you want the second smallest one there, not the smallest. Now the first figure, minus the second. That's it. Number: -2.46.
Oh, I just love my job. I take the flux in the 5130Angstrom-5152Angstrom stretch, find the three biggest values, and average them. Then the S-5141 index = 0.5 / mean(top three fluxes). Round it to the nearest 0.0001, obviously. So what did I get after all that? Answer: 0.0549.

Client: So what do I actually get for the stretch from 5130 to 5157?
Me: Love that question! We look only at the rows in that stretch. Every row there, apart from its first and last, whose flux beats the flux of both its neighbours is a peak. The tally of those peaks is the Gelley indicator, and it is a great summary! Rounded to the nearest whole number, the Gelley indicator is 4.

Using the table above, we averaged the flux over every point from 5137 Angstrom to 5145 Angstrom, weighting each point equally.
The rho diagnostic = 8.8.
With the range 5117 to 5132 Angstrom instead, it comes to 7.9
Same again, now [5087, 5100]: 7.8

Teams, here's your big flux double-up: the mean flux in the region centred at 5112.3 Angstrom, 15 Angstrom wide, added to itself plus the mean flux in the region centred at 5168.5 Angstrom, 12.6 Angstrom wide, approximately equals 22.8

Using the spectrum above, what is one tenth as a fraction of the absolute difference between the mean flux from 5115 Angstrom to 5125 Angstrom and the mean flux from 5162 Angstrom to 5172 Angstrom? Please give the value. 0.09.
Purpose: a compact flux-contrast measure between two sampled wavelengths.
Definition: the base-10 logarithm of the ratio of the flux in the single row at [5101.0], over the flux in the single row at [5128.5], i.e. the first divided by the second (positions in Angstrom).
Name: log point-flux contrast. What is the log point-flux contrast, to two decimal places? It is 0.01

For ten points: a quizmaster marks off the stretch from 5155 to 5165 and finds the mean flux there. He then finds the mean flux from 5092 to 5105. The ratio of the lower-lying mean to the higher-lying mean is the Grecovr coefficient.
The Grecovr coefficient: 1.1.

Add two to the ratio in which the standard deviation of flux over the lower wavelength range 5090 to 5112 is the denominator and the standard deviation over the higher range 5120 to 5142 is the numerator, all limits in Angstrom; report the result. 3.1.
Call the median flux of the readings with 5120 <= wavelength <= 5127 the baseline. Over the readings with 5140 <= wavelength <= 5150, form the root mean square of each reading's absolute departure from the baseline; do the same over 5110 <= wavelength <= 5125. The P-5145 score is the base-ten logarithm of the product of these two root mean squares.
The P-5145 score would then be -1.0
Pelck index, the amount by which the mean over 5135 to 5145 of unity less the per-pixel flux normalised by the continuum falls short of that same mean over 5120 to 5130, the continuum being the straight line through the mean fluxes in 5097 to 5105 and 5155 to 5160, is 0.14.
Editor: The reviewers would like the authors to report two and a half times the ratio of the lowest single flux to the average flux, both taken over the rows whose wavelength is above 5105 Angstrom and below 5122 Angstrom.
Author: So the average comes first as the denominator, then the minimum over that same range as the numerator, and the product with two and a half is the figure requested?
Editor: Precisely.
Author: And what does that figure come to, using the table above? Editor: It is 2.21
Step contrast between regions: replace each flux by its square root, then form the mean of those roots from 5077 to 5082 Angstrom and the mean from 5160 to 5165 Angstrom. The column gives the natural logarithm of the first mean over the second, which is 0.06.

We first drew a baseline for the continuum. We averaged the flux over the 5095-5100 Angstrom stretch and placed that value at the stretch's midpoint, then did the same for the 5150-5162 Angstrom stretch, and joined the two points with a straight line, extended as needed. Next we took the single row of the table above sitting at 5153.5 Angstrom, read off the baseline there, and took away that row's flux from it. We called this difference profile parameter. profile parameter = -1.0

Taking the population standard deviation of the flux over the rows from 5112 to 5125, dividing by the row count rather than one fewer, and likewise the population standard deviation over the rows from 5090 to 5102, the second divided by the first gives 5.5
